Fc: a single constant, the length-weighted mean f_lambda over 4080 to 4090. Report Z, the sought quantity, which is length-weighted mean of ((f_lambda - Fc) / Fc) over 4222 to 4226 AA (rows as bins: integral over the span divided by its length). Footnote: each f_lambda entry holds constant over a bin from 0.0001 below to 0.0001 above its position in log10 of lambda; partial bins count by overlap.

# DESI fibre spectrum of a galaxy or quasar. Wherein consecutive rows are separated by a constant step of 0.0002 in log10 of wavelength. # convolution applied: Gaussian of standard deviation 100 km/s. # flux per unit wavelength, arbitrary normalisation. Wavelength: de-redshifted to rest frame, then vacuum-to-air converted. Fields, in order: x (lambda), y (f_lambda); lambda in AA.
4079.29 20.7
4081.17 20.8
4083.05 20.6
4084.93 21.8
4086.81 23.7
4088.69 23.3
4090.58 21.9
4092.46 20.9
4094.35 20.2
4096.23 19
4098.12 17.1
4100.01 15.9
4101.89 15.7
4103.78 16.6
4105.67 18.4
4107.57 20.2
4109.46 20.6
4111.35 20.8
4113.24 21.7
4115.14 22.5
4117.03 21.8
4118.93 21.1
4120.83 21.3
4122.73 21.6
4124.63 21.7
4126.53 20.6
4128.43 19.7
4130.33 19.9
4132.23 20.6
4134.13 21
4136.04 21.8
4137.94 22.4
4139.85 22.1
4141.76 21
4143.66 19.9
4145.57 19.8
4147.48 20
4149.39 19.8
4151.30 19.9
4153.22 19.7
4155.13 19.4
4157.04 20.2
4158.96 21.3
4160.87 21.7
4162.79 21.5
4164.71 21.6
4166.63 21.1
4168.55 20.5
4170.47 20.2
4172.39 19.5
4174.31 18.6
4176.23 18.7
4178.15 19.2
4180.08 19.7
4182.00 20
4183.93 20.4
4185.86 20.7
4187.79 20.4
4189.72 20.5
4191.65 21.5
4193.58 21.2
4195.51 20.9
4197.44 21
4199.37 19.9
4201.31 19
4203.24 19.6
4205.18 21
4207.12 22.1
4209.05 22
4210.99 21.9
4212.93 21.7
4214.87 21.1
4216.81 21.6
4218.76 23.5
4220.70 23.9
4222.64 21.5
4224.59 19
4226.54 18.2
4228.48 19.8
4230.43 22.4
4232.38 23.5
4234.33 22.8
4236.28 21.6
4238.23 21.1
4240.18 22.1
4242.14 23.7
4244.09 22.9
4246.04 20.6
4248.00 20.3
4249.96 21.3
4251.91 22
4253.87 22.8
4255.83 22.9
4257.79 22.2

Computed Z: -0.094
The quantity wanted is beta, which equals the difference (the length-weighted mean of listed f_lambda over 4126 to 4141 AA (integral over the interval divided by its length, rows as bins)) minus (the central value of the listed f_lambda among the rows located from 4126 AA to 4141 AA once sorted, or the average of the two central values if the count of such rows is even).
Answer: 0.2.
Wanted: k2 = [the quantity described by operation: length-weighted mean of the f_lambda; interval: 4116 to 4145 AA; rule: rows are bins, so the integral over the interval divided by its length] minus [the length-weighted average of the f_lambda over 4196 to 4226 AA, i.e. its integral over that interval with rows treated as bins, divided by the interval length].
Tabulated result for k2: -0.1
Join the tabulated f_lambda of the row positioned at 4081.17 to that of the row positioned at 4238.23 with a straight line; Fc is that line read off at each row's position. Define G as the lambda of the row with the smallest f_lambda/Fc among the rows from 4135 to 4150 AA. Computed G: 4149.39 AA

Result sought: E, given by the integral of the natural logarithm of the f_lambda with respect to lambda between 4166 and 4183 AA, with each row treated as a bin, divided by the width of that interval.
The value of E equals 2.98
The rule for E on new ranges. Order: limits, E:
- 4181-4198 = 3.03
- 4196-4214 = 3.04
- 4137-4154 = 3.02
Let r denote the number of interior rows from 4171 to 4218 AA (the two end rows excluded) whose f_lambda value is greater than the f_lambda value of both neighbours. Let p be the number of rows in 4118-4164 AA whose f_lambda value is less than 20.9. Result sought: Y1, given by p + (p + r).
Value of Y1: 28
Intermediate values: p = 12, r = 4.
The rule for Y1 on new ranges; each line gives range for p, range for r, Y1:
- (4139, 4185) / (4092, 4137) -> 36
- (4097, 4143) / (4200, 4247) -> 28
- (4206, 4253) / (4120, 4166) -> 15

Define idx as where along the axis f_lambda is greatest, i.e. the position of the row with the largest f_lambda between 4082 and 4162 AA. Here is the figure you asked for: 4086.81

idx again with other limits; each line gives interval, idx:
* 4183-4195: 4191.65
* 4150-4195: 4160.87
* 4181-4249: 4220.70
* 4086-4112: 4086.81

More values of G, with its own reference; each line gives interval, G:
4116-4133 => 4128.43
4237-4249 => 4248.00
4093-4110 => 4101.89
